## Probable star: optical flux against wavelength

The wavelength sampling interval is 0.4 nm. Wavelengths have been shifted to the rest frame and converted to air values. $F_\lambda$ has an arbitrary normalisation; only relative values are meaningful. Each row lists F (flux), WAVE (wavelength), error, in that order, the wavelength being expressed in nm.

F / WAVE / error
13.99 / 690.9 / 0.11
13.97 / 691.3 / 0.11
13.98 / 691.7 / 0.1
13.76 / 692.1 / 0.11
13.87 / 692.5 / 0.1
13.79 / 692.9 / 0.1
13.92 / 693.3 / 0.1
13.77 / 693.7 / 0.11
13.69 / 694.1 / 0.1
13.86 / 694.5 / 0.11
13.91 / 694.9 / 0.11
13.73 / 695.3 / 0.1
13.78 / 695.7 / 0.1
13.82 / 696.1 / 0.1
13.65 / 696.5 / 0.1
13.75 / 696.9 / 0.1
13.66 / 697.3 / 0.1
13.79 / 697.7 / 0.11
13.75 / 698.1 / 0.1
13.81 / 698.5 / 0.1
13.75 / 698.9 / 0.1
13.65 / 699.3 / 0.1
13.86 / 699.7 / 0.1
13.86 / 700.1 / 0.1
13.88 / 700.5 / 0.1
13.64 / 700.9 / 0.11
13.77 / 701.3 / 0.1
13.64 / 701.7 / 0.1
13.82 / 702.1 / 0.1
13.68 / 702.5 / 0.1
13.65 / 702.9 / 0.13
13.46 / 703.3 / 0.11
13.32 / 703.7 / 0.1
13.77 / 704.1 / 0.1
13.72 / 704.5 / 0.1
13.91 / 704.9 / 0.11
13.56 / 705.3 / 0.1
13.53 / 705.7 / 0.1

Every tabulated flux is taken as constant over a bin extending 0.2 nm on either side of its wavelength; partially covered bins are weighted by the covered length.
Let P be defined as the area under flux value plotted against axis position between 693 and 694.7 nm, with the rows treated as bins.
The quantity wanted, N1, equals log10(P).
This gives 1.37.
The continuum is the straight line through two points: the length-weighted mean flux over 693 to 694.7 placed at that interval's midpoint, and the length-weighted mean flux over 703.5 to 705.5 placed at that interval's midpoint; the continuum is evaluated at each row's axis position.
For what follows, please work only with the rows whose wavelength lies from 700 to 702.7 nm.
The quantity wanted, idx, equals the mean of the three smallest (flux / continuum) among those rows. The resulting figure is 0.997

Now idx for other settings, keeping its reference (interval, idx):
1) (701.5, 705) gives 0.985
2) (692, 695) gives 0.994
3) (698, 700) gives 0.998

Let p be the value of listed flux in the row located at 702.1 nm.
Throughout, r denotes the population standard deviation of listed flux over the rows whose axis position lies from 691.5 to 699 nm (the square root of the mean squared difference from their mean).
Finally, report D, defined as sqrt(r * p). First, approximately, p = 13.82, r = 0.085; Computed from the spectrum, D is 1.08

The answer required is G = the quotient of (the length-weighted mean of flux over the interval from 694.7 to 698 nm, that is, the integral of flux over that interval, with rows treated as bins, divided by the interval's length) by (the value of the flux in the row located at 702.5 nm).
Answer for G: 1.01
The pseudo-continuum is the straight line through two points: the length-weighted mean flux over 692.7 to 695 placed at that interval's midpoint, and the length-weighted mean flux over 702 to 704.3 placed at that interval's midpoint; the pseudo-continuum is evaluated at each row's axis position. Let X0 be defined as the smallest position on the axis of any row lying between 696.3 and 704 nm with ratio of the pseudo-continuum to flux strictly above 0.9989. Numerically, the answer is 696.5 nm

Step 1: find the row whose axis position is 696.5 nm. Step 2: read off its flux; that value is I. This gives 13.65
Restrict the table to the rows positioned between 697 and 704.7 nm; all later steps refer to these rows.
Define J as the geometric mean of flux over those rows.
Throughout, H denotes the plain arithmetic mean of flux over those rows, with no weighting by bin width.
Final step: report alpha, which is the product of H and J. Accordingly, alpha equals 187.9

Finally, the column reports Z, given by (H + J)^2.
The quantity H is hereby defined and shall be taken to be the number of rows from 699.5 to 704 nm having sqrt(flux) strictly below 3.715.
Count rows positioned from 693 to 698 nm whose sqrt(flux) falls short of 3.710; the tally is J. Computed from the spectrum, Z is 144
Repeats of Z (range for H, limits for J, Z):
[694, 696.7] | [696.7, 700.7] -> 81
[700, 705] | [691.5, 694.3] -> 121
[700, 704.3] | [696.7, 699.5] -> 169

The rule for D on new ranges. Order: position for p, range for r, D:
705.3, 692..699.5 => 1.03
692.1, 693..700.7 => 1.07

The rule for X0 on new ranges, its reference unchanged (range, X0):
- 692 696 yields 692.1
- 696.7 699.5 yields 696.9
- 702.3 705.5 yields 703.3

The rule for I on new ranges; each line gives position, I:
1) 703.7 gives 13.32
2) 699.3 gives 13.65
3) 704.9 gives 13.91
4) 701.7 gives 13.64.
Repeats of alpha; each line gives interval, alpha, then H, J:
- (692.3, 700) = 189.9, 13.8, 13.78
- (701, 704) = 185.5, 13.6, 13.62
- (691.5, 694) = 191.8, 13.8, 13.85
